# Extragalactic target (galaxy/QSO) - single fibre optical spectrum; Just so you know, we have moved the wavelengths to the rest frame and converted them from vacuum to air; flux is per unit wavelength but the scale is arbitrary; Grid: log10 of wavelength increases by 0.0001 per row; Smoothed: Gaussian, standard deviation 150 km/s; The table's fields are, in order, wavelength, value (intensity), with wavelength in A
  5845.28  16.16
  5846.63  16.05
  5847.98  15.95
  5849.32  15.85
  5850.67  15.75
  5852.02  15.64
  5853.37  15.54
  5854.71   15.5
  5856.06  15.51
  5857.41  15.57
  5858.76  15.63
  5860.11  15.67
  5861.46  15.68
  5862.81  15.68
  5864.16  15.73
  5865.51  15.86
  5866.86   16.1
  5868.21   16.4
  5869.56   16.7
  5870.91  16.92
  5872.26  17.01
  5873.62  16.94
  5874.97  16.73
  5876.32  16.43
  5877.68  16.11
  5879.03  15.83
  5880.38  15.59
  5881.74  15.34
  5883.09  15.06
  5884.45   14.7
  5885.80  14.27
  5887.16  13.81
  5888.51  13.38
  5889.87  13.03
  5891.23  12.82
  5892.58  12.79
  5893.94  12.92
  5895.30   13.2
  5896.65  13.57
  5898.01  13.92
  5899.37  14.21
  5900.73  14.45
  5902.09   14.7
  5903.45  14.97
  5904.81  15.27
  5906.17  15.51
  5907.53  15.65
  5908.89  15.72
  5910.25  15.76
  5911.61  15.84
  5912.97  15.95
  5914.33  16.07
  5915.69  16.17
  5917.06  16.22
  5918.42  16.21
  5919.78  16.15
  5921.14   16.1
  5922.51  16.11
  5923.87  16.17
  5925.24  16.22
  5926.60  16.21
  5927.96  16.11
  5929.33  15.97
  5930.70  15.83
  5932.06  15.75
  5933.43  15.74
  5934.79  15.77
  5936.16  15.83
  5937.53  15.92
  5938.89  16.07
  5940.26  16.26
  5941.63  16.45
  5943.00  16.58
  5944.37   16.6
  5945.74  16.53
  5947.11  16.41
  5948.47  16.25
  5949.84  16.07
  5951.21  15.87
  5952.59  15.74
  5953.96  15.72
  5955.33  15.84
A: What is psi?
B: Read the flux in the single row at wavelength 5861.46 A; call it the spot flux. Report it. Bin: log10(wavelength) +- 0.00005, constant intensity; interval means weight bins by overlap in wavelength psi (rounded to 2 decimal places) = 15.68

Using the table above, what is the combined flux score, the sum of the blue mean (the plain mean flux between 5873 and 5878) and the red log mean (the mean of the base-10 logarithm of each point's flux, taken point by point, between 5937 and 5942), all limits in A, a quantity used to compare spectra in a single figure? 17.8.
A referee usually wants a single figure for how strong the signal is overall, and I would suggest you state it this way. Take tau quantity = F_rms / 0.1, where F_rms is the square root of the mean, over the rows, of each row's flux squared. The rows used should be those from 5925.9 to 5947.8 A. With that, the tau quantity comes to 161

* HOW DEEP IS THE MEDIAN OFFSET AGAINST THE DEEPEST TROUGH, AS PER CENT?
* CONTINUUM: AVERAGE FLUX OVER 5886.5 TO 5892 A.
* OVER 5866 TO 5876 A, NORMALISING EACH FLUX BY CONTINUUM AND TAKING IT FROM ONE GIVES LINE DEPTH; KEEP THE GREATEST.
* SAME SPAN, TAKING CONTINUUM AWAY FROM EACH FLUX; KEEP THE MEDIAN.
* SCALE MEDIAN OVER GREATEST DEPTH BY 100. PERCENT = -1620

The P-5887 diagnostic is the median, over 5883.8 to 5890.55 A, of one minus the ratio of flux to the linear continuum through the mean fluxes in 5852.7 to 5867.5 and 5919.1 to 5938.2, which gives 0.13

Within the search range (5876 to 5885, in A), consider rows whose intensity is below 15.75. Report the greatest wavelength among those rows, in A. 5884.45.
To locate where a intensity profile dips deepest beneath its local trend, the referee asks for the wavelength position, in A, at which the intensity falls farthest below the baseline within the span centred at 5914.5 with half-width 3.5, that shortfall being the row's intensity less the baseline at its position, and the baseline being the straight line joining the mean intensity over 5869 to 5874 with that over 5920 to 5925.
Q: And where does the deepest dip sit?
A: 5911.61 A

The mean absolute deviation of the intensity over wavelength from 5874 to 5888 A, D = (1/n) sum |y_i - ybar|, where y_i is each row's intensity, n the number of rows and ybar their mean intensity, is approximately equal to 0.75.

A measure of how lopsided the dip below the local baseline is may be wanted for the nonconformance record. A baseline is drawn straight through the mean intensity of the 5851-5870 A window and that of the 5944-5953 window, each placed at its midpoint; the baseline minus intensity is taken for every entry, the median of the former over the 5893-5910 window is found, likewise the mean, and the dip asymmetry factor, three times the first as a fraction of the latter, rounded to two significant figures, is 2.9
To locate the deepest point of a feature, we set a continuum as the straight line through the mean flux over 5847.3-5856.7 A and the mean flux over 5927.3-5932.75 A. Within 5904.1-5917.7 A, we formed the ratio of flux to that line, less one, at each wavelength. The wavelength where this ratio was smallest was 5904.81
